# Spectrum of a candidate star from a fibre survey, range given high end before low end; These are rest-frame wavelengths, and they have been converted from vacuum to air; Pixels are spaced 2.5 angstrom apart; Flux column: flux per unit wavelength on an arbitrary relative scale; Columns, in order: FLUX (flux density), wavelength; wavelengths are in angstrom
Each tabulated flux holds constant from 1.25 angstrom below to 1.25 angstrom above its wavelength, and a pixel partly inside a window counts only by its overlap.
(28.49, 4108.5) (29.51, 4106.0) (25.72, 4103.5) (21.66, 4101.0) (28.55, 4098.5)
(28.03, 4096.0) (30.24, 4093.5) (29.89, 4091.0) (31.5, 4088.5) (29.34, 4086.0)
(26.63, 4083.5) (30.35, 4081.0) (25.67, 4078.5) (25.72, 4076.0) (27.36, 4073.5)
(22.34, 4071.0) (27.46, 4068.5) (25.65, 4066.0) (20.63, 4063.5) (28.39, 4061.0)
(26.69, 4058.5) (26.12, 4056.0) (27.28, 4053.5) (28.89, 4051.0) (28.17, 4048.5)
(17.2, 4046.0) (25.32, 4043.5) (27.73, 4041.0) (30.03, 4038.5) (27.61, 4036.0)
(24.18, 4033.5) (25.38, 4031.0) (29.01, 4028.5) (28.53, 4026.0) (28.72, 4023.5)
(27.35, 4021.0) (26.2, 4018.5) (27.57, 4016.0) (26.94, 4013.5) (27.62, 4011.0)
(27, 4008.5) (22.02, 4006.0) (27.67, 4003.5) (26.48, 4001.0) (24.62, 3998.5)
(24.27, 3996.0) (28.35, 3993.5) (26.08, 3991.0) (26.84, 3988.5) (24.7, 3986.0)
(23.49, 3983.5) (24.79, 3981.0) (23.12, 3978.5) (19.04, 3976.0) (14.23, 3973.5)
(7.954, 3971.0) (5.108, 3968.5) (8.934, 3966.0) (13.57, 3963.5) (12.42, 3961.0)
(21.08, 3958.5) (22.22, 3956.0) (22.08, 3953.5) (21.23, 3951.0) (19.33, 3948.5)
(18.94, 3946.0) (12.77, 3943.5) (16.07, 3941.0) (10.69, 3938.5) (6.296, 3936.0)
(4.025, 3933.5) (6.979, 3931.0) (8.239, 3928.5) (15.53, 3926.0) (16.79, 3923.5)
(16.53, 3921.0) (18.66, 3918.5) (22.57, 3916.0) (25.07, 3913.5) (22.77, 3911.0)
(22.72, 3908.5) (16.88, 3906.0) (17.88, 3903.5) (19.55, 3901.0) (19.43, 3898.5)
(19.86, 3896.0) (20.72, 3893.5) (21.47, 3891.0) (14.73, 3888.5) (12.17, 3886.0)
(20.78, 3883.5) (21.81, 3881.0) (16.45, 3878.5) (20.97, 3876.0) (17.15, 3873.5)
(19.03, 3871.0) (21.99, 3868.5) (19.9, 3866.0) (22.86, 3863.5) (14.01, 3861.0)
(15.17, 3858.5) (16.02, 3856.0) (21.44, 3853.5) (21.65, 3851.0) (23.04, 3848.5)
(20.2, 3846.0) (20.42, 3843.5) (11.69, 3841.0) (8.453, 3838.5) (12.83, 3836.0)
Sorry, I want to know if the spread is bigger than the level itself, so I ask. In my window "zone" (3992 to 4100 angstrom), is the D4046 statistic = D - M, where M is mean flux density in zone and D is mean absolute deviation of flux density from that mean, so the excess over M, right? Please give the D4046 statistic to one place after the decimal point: -24.9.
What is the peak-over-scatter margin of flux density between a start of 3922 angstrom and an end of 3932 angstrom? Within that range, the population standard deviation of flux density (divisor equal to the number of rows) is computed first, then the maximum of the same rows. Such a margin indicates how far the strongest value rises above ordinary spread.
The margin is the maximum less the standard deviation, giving 12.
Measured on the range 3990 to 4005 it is 27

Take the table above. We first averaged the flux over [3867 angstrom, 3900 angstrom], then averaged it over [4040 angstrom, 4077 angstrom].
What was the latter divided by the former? 1.35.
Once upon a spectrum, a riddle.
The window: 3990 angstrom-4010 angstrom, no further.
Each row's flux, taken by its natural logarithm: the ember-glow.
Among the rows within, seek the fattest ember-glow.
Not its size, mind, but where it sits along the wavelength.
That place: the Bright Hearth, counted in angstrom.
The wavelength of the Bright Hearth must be 3993.5 angstrom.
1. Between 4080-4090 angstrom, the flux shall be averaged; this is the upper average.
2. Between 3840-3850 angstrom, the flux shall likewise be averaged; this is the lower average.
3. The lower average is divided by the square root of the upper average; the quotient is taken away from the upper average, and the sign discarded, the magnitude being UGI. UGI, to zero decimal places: 26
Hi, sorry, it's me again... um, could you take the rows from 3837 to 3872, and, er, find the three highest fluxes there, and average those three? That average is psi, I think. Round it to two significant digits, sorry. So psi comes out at 23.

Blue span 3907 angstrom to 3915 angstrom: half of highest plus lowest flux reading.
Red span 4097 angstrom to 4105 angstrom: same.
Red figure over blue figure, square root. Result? 1.0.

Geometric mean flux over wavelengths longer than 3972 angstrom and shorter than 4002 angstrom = 23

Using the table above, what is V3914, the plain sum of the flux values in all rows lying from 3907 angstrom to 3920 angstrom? 112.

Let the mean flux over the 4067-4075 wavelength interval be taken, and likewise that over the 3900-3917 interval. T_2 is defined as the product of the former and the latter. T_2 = 542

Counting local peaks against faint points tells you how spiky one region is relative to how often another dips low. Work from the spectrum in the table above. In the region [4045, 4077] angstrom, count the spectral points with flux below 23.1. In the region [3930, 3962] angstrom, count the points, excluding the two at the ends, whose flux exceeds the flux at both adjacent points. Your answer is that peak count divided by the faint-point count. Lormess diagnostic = 0.7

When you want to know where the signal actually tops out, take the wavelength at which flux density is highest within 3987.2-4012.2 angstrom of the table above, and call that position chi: 3993.5 angstrom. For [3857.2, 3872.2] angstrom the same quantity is 3863.5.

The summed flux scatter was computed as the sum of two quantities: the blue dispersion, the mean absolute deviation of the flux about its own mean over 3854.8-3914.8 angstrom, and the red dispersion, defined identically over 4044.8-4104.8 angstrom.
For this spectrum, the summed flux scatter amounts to 5.1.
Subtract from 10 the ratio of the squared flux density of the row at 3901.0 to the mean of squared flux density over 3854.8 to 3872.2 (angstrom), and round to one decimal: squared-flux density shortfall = 8.9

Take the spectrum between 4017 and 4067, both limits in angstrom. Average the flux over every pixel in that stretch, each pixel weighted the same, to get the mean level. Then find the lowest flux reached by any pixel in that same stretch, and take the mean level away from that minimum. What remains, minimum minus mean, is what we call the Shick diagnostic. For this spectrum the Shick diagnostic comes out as -9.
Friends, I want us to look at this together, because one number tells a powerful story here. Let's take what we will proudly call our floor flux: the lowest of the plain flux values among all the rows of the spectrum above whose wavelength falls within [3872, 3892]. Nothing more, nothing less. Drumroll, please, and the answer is 12.17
